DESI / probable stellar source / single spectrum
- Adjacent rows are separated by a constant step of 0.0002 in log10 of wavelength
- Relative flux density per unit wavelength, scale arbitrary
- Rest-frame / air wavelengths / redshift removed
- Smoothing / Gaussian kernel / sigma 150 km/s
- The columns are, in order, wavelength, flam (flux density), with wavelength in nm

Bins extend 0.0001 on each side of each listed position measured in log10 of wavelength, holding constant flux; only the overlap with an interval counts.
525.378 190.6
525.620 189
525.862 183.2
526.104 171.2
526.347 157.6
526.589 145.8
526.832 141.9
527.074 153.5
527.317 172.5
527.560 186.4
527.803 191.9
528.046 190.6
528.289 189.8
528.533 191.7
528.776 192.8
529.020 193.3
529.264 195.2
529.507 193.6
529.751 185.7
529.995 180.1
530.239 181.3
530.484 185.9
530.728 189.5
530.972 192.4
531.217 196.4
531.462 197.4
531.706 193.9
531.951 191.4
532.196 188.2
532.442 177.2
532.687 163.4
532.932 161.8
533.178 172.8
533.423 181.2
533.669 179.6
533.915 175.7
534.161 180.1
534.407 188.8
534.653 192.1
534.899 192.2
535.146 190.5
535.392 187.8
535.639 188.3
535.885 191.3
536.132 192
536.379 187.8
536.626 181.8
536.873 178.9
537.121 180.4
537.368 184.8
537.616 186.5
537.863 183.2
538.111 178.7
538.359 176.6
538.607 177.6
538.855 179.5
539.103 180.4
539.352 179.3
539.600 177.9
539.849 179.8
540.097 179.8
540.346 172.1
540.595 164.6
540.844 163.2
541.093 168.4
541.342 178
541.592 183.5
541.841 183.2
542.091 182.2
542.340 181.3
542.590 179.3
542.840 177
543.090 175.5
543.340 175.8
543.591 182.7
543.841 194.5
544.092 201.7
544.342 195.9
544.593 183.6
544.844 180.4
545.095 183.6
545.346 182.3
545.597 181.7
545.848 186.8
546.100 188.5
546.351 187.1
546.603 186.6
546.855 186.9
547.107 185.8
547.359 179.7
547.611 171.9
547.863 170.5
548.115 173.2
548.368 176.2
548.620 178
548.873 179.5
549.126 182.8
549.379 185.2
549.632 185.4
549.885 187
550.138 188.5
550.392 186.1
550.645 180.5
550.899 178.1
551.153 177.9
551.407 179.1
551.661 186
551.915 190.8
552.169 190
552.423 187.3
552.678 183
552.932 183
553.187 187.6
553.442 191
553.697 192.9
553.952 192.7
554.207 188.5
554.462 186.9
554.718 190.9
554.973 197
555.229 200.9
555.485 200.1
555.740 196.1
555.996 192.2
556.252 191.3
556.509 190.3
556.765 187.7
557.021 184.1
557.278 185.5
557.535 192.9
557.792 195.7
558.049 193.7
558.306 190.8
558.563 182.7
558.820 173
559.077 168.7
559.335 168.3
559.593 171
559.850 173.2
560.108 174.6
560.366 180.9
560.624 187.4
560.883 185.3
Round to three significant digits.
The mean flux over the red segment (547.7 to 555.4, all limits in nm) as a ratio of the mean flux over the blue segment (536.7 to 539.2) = 1.03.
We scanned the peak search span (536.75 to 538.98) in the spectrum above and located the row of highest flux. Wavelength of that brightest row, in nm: 537.616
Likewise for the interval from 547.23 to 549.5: 549.379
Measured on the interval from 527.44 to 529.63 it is 529.264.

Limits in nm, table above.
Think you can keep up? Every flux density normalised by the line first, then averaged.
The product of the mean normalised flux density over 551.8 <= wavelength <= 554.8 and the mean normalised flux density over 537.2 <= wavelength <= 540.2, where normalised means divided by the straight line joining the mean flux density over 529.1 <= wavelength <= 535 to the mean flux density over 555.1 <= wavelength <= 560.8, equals 0.99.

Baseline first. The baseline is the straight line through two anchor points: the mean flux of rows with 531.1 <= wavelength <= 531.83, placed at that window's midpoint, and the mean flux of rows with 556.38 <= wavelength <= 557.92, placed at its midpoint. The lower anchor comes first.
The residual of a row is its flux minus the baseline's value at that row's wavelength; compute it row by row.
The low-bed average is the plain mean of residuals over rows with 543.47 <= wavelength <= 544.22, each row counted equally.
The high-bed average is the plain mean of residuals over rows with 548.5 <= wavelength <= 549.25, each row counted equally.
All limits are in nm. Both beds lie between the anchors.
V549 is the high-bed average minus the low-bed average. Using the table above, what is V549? -12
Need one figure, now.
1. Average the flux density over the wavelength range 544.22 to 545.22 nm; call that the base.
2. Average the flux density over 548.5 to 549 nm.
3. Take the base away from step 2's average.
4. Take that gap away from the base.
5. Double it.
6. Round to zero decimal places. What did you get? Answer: 386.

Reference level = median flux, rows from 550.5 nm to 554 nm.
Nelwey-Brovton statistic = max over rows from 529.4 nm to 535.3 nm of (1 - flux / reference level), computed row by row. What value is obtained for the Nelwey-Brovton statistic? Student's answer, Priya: 0.133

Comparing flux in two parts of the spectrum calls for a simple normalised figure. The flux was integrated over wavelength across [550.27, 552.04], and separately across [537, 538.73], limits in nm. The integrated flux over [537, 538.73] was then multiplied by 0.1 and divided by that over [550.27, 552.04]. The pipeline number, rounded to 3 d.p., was 0.097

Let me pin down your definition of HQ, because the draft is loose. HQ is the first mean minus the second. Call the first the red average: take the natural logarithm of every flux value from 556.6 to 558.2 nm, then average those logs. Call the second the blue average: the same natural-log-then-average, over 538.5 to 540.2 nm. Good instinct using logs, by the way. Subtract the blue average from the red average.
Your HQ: 0.06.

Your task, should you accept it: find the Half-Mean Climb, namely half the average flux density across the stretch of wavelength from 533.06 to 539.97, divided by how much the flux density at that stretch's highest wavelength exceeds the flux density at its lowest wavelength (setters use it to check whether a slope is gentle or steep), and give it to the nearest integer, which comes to 13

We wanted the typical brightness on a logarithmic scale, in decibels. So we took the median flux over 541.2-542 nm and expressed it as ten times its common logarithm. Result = 22.6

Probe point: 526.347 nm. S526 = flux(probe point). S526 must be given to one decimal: 157.6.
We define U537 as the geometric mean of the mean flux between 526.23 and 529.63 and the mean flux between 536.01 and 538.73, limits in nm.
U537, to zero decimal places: 180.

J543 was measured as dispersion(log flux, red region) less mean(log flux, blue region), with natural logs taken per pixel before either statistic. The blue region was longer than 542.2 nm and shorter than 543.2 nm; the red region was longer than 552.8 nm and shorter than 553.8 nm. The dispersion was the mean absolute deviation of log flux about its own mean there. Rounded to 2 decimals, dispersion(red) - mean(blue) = -5.17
